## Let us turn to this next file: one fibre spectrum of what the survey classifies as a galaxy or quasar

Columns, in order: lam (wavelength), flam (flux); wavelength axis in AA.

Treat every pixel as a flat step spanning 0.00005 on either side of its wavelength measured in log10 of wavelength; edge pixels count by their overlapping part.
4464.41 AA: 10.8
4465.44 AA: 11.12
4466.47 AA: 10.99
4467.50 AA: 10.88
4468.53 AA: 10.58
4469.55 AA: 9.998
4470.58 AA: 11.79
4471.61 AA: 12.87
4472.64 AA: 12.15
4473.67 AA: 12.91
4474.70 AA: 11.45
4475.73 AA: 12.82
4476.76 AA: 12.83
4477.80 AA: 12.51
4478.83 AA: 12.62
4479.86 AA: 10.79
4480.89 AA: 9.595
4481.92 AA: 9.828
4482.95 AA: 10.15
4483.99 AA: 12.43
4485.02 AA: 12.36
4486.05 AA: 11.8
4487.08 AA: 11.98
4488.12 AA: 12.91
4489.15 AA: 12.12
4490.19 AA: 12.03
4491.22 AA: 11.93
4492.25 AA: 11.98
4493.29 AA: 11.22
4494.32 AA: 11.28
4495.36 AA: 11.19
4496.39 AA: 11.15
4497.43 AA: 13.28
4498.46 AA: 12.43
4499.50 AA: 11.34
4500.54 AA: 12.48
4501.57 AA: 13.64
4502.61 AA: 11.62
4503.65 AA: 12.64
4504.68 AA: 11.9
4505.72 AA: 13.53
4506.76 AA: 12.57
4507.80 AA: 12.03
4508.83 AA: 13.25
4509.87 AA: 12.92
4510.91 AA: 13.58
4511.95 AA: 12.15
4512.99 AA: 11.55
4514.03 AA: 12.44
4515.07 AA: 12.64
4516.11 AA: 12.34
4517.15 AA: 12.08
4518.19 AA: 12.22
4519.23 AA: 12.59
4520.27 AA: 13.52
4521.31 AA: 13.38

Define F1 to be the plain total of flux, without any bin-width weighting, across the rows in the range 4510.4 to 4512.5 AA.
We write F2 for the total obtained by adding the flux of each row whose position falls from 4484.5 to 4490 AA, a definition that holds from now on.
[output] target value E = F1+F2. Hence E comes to 87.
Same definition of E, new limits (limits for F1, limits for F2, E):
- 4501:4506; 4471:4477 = 138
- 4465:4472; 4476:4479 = 116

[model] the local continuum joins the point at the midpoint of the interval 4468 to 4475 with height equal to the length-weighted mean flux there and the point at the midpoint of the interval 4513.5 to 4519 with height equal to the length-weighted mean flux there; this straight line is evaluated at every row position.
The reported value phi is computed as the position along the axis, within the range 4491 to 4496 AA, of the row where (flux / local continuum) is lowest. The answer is 4495.36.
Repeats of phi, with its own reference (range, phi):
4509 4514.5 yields 4512.99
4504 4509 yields 4504.68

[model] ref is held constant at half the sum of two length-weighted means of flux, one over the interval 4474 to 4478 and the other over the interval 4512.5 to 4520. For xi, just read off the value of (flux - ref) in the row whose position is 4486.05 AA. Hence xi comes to -0.6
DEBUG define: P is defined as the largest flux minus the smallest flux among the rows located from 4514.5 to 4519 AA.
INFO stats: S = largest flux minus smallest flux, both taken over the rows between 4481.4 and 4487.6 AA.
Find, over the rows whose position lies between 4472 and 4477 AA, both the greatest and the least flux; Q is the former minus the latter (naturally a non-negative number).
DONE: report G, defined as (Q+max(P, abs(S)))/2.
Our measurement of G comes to 2.03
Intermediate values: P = 0.6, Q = 1.5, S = 2.60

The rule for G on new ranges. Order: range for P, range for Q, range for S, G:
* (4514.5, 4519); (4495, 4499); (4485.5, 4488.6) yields 1.62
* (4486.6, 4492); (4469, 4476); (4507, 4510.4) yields 2.07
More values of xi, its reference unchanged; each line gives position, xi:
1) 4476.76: 0.5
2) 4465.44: -1.2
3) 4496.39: -1.2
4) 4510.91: 1.2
